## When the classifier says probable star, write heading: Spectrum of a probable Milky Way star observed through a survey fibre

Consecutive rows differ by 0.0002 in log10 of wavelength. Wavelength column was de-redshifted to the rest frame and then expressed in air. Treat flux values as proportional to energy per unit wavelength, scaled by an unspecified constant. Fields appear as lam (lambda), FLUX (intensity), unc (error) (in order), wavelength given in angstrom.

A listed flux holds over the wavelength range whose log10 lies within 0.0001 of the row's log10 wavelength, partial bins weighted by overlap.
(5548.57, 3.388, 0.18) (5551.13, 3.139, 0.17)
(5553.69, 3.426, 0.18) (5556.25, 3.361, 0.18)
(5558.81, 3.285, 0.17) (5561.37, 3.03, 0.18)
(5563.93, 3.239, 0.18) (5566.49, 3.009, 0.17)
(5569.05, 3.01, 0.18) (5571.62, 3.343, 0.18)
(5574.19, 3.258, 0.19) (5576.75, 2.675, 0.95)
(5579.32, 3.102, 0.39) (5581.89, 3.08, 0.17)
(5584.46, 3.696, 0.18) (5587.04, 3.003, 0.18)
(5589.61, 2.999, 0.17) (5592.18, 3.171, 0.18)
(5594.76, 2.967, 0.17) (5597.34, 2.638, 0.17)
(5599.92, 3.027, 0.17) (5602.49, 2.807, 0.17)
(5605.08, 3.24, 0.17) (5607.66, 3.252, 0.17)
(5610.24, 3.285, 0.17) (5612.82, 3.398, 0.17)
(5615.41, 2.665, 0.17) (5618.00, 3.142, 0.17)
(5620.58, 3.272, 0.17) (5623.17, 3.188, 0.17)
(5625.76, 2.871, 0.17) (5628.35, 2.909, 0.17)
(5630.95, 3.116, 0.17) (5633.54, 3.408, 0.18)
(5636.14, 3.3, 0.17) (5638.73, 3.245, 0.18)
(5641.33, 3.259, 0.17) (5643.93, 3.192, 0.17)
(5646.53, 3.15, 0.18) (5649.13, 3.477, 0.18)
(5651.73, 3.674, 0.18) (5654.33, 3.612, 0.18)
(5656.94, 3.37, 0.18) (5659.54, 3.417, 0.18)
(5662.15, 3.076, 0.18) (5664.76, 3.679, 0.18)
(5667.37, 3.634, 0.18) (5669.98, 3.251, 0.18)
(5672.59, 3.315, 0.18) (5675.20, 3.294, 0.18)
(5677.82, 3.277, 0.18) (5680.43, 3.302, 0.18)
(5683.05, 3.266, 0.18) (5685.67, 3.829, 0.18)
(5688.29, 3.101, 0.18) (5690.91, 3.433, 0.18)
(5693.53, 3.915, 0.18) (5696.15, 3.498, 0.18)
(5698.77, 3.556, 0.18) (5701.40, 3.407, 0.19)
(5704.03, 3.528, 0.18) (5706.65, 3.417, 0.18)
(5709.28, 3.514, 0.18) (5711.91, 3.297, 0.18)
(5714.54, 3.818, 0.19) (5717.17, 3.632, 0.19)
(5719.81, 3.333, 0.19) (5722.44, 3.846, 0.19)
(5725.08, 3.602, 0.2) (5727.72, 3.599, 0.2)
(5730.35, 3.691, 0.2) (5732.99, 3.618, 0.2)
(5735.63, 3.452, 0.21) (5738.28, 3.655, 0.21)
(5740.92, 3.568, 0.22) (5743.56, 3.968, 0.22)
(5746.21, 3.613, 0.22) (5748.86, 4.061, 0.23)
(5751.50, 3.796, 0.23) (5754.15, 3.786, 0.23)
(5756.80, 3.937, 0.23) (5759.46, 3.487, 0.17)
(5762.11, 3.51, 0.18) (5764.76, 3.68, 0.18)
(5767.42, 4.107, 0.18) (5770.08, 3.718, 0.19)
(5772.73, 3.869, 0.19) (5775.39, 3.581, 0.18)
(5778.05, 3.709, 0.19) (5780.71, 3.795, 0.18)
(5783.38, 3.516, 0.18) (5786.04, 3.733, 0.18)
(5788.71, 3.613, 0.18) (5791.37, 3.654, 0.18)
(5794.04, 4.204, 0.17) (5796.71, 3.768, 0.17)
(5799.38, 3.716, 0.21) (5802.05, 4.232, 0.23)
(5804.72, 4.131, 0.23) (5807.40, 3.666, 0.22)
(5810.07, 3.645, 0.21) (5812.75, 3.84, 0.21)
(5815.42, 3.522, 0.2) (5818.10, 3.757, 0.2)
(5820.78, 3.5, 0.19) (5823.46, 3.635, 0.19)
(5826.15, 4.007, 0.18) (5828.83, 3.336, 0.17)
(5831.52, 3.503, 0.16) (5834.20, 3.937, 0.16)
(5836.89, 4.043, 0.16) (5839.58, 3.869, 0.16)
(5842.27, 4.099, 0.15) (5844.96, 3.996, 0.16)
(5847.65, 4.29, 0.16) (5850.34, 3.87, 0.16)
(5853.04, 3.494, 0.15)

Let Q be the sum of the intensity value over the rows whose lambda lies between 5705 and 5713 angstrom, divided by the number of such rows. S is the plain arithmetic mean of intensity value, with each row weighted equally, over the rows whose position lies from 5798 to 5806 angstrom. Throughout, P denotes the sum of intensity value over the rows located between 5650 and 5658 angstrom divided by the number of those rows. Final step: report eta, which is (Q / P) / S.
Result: 0.24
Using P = 3.6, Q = 3.4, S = 4.03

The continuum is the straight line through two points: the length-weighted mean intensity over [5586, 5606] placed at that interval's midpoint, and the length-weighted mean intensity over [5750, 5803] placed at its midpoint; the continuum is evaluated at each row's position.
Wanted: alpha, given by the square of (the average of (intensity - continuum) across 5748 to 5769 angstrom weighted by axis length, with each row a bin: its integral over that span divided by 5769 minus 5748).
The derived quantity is 0.010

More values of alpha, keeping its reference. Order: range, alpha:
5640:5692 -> 0.009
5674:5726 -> 0.004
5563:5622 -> 0.019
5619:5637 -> 0.001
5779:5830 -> 0.019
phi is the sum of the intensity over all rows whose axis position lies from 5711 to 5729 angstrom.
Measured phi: 25.1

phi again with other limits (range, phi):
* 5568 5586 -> 22.2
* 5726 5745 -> 25.6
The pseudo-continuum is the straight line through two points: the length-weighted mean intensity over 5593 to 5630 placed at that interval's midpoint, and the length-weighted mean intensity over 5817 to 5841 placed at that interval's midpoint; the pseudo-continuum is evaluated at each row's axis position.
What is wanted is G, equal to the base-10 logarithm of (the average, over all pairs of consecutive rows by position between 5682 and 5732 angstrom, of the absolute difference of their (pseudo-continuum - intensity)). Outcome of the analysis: -0.54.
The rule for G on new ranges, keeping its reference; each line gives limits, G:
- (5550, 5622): -0.58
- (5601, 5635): -0.63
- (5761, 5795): -0.63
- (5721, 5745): -0.79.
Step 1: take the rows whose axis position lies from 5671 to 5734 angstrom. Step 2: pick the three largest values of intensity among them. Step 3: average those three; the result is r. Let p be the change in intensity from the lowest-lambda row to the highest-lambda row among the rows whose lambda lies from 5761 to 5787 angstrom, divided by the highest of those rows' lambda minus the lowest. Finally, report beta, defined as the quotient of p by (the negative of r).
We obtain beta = -0.0024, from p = 0.009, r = 3.9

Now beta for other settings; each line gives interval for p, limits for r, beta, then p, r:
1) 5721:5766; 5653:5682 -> 0.0011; -0.004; 3.6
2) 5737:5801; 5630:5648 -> -0.0003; 0.001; 3.3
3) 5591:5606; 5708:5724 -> -0.0014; 0.005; 3.8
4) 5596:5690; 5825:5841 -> -0.0013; 0.005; 4.0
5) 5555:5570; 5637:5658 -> 0.0076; -0.027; 3.6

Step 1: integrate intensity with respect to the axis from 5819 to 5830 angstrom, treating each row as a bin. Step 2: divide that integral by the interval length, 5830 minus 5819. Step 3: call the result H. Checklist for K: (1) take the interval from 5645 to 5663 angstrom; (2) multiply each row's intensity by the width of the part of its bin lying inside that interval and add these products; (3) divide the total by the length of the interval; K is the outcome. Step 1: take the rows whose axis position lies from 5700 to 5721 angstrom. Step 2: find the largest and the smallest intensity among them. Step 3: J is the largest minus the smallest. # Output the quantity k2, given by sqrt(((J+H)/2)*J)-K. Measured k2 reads -2.36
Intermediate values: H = 3.63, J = 0.52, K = 3.40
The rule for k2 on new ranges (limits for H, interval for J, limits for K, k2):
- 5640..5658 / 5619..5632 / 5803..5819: -2.90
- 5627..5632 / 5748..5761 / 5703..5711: -2.46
